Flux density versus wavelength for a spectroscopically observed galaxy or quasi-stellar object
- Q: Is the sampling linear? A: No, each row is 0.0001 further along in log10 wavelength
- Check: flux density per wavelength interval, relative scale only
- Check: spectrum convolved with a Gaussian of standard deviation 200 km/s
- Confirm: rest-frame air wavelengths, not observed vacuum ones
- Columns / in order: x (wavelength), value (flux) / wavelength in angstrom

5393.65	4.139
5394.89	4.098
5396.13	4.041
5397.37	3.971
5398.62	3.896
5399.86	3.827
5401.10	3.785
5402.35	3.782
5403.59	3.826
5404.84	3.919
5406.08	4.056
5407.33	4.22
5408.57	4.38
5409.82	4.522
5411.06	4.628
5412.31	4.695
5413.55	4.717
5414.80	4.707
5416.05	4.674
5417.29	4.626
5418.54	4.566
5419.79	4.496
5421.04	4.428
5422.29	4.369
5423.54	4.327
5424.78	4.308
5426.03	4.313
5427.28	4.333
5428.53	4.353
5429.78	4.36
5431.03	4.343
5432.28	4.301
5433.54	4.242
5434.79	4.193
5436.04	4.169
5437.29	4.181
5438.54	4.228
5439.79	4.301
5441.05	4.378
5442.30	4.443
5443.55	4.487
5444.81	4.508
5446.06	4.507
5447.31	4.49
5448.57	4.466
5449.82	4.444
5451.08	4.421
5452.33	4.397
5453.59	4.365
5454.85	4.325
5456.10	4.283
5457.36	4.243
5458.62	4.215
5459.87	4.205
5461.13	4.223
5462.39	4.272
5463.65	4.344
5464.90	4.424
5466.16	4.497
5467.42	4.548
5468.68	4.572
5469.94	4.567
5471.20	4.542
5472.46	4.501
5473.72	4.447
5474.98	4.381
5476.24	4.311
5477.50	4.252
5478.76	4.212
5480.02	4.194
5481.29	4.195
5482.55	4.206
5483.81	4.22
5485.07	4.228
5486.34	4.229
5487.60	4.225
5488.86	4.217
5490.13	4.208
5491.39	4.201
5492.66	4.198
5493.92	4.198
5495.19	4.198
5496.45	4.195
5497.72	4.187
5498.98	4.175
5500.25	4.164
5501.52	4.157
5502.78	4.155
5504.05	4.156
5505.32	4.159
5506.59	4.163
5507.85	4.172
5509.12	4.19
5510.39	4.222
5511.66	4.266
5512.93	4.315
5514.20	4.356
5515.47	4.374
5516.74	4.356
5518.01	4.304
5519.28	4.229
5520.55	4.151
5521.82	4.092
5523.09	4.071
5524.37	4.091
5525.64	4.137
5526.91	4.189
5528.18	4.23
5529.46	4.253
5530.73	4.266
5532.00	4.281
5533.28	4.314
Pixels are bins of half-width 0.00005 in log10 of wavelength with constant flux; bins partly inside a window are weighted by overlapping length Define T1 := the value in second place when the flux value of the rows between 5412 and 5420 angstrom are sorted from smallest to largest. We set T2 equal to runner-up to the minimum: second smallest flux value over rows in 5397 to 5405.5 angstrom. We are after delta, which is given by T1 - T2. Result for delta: 0.8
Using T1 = 4.566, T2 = 3.785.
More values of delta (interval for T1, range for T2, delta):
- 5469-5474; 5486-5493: 0.3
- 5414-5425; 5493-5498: 0.1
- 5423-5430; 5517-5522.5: 0.2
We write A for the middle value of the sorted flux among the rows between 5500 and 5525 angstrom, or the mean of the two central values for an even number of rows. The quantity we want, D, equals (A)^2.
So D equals 17.4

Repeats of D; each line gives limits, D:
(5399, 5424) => 19.4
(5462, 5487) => 18.7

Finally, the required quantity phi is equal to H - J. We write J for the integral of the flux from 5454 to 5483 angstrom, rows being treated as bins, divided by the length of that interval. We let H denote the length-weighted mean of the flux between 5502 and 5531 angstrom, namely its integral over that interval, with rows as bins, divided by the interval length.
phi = -0.1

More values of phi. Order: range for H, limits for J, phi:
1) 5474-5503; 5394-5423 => -0.1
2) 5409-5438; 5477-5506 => 0.2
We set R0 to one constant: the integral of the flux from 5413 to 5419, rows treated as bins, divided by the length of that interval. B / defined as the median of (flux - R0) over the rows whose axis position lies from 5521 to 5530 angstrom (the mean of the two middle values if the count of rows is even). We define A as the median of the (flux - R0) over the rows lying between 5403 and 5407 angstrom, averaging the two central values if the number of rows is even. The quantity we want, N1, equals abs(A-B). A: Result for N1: 0.22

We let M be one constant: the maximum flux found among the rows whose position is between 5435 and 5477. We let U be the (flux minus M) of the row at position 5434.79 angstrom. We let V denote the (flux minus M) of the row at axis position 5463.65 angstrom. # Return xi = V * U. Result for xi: 0.09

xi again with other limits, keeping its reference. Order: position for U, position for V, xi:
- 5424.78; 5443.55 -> 0.02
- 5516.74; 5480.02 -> 0.08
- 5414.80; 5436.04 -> -0.05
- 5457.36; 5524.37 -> 0.16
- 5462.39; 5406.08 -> 0.15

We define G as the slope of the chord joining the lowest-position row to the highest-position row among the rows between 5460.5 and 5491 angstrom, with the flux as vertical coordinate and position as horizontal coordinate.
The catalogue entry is -0.001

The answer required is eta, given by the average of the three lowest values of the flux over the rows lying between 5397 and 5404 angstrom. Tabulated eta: 3.80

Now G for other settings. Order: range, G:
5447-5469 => 0.004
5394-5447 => 0.008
